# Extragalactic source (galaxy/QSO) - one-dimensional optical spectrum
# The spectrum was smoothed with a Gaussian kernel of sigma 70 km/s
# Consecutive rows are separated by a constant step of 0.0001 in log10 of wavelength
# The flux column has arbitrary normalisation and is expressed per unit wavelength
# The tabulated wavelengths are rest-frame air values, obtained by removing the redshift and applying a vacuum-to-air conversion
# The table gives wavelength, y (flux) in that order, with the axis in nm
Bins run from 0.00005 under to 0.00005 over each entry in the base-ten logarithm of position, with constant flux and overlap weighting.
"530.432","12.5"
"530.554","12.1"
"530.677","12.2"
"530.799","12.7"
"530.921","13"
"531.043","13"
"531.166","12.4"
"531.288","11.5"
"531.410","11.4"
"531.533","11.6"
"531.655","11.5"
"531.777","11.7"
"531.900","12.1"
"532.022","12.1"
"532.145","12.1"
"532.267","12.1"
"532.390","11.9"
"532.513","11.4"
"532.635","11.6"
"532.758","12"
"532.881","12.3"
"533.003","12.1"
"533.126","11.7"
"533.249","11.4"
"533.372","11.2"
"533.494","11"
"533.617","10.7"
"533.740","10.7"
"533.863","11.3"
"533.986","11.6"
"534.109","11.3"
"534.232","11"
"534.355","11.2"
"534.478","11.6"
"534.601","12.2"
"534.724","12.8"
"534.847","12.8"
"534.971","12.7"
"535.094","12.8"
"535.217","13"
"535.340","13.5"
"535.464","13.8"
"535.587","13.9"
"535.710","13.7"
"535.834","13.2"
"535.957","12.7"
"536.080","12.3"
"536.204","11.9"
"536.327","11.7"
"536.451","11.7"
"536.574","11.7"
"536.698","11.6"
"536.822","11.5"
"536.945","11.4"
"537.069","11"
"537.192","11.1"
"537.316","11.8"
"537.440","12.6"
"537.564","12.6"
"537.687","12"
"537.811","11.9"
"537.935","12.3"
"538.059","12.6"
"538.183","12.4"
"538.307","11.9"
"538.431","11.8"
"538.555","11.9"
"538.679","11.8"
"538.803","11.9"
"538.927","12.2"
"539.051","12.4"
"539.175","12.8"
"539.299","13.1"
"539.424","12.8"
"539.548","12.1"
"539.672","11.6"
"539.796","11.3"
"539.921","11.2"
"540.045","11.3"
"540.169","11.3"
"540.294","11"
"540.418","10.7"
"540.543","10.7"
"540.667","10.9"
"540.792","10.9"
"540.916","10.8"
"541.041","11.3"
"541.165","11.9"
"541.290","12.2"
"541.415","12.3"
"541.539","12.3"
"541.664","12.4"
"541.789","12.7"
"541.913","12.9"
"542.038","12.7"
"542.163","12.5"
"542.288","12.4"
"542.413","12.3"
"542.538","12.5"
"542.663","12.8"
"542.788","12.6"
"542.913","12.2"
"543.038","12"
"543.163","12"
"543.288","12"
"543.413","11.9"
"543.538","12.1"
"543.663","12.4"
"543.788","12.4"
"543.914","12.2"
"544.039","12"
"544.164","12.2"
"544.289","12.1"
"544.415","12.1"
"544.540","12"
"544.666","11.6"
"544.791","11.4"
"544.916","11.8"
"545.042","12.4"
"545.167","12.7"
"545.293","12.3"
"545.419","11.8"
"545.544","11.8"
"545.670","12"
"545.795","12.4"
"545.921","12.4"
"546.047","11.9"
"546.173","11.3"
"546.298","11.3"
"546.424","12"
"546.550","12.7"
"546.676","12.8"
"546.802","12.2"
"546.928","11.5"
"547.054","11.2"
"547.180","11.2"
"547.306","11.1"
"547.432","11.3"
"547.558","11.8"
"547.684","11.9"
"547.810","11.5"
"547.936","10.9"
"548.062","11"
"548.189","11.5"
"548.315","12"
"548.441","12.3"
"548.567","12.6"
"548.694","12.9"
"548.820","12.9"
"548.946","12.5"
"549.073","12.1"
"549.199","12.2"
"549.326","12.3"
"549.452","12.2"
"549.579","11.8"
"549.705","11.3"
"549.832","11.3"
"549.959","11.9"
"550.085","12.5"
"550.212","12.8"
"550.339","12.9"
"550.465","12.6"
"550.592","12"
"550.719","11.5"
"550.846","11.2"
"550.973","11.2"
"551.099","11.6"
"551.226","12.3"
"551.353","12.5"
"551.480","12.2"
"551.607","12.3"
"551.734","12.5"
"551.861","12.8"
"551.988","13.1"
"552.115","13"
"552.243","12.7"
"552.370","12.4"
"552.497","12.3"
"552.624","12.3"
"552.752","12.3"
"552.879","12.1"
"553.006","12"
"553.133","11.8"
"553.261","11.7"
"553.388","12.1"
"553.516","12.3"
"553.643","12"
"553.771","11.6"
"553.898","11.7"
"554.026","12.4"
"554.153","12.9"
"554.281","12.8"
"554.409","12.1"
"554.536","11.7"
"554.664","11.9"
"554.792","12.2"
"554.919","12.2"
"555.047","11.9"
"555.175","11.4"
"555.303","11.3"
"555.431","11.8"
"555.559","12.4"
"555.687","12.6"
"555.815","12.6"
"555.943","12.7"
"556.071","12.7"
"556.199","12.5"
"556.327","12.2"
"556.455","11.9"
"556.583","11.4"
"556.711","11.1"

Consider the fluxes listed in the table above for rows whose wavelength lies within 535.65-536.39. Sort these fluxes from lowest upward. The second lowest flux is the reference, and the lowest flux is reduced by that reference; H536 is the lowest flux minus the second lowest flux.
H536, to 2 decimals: -0.20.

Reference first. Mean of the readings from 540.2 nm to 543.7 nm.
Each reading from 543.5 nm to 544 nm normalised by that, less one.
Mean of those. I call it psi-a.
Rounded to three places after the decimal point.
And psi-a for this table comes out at 0.025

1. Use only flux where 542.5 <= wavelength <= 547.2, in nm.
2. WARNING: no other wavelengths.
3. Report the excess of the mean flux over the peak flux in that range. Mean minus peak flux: -0.74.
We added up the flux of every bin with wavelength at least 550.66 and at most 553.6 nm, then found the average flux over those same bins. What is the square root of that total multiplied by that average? 58.4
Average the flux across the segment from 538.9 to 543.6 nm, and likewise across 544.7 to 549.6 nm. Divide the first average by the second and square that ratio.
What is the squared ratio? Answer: 1.005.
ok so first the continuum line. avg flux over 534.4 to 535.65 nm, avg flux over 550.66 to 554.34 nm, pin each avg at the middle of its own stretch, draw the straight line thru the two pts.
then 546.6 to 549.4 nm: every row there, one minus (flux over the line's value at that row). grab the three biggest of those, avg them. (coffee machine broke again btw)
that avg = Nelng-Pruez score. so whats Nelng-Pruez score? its 0.11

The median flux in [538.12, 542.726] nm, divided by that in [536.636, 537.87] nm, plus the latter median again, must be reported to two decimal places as 12.73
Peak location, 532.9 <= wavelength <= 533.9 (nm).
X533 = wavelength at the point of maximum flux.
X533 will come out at 533.003 nm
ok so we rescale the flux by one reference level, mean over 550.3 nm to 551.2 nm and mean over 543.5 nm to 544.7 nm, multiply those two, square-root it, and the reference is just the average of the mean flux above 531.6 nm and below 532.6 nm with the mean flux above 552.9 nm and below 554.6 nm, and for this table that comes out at 1.00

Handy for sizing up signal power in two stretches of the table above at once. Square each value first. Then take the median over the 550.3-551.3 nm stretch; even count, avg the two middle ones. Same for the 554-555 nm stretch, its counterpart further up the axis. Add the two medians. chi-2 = 288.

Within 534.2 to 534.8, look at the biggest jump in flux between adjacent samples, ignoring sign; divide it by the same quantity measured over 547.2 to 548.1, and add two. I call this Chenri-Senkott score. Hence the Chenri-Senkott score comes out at 3.00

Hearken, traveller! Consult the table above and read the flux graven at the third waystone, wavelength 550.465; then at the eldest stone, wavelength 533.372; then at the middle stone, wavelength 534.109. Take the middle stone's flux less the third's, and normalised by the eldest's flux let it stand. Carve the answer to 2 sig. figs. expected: -0.12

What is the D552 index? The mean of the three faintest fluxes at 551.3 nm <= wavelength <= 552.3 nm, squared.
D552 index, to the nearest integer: 152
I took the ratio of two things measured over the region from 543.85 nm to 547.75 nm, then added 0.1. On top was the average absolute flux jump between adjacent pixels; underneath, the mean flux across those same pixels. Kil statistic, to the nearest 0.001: 0.125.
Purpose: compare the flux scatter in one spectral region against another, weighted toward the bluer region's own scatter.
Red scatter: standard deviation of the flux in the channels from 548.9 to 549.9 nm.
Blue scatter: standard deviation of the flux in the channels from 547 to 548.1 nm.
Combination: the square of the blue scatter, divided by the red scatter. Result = 0.3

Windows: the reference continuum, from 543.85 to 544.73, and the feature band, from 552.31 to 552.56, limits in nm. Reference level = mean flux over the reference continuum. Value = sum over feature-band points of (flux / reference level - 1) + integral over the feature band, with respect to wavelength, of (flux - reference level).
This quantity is 0.14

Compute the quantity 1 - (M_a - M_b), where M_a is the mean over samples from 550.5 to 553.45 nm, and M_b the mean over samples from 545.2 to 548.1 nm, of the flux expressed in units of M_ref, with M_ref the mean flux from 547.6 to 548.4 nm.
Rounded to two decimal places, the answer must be 0.96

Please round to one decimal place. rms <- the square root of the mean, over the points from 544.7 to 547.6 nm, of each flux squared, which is 11.9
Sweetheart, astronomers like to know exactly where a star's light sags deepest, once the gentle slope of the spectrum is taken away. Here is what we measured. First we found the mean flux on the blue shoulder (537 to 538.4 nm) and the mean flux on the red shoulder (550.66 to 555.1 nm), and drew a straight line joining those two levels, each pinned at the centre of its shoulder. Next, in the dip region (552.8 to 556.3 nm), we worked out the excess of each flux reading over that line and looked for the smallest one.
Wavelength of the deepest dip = 555.303 nm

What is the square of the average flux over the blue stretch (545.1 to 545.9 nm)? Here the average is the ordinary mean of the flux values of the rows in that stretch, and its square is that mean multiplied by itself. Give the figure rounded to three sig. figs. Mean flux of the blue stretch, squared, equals 148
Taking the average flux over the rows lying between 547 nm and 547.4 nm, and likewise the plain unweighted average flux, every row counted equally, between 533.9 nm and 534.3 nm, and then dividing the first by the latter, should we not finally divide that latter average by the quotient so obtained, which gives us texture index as 11.4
